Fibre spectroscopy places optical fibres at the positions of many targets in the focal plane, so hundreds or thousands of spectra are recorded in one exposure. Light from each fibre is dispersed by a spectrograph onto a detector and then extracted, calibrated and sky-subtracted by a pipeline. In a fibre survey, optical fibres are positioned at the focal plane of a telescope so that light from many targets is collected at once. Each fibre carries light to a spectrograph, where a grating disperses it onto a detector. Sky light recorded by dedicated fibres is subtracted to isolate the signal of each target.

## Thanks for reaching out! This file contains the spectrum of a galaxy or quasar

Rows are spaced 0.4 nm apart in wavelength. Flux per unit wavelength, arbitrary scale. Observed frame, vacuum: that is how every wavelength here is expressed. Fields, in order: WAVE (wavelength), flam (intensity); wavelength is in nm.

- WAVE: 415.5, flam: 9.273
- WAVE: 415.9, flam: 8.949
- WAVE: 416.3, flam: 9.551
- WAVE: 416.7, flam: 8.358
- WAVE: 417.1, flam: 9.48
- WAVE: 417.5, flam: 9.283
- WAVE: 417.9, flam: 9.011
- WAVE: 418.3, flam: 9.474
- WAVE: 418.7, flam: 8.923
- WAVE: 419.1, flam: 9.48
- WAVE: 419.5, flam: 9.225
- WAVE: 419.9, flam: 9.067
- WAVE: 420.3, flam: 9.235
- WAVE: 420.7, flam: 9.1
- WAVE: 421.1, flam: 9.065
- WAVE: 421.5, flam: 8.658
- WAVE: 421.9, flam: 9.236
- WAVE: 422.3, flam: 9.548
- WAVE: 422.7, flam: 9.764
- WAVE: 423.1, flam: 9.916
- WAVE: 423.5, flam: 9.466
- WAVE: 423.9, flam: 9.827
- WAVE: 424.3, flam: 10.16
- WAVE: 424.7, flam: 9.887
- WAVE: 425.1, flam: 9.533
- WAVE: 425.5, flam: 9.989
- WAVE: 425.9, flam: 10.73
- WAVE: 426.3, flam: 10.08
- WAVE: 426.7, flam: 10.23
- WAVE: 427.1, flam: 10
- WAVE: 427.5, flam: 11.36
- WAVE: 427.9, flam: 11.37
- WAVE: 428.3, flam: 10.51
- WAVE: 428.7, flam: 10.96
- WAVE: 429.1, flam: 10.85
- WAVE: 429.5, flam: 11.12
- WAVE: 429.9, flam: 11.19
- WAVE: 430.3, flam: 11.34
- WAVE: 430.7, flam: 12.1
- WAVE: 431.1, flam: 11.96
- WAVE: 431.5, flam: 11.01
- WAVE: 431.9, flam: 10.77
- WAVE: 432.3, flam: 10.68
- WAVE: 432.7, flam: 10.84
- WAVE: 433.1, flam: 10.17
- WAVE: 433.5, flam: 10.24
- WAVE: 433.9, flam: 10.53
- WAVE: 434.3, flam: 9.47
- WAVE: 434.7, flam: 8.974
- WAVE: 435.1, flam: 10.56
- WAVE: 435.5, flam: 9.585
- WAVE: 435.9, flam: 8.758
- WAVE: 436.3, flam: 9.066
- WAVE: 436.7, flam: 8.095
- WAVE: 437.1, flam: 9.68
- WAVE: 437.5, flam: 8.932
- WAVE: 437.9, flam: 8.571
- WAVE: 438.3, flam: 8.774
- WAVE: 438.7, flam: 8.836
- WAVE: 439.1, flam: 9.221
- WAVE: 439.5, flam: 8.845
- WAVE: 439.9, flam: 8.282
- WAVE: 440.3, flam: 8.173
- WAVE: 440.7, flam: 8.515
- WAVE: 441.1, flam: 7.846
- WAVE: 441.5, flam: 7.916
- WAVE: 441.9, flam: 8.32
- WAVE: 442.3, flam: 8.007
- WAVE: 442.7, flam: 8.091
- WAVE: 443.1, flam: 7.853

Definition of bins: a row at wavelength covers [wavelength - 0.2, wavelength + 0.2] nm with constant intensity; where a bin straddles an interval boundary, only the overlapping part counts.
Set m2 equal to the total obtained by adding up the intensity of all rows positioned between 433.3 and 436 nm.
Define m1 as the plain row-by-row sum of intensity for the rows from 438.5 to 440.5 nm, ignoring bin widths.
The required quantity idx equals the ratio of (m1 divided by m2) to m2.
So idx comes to 0.009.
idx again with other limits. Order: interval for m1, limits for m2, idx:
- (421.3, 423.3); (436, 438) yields 0.024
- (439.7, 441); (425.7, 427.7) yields 0.009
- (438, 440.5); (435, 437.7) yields 0.012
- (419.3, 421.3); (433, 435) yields 0.019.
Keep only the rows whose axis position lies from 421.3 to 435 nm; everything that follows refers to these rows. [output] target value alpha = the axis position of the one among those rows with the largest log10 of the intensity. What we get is 430.7 nm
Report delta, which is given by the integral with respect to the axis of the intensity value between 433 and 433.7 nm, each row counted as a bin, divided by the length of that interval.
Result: 10.2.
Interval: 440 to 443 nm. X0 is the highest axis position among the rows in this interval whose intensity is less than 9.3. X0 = 442.7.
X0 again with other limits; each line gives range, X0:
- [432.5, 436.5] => 436.3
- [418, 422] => 421.9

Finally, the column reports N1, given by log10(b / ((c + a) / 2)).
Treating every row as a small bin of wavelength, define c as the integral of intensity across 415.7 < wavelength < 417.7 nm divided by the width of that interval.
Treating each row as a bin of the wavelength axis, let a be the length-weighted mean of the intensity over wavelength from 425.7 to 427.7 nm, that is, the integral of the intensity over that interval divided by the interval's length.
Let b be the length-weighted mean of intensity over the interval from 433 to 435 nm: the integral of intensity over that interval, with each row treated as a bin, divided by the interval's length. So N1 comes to 0.004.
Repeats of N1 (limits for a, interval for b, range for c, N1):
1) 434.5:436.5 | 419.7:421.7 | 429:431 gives -0.061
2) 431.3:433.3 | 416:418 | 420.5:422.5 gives -0.035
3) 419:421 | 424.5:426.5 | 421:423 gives 0.036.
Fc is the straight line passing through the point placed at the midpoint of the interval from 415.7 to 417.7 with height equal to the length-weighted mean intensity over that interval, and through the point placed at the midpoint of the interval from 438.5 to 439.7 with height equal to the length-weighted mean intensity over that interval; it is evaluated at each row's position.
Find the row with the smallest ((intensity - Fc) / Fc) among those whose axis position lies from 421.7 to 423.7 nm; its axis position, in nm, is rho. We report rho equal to 421.9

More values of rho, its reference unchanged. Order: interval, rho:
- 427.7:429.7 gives 428.3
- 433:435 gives 434.7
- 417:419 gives 418.7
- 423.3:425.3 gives 423.5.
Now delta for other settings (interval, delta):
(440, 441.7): 8.1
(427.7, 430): 11.0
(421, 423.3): 9.4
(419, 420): 9.3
